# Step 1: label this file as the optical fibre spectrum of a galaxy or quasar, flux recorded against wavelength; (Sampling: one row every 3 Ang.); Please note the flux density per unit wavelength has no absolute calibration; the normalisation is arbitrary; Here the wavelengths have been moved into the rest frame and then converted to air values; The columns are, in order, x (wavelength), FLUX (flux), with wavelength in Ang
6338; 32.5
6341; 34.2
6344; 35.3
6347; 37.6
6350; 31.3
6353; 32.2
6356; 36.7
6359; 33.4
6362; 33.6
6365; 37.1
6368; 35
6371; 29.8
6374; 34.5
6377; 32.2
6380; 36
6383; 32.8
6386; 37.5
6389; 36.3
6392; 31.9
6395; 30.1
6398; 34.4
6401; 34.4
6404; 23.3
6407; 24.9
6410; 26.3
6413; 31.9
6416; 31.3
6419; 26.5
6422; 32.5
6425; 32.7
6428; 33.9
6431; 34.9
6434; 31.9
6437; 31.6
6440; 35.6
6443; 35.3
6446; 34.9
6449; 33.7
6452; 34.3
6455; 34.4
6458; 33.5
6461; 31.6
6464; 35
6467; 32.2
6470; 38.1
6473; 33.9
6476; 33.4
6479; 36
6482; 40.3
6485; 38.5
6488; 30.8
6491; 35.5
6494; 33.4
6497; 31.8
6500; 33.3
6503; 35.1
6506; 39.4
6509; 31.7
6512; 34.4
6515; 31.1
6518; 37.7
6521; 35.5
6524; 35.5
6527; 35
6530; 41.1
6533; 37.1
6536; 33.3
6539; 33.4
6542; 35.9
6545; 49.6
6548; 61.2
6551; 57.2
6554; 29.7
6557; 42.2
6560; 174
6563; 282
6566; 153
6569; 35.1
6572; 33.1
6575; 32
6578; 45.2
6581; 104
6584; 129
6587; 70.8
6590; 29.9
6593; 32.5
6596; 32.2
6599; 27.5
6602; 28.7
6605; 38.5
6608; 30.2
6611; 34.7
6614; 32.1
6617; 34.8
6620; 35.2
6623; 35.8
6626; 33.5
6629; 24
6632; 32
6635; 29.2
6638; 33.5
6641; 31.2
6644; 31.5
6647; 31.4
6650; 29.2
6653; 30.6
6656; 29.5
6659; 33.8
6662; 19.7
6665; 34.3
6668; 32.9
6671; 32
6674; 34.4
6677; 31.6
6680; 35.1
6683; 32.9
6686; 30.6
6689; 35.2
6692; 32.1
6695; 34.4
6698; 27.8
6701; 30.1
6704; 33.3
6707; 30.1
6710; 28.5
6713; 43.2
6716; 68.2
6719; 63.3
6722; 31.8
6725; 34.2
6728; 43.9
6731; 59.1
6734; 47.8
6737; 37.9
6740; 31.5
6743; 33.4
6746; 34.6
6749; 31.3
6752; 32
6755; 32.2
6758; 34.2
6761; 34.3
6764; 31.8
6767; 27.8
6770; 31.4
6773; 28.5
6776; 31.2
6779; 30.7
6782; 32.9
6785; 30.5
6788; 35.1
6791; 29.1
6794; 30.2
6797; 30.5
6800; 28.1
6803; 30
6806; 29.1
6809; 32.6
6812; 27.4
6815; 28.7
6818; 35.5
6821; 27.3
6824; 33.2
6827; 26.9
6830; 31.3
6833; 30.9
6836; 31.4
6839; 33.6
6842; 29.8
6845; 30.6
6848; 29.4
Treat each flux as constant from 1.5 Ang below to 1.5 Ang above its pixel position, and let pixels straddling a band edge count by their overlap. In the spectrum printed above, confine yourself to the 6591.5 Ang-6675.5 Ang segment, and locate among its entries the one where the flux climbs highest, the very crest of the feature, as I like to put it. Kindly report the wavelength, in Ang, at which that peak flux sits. 6605 Ang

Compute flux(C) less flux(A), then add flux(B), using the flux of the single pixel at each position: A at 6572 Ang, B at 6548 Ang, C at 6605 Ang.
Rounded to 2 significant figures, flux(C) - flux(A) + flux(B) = 67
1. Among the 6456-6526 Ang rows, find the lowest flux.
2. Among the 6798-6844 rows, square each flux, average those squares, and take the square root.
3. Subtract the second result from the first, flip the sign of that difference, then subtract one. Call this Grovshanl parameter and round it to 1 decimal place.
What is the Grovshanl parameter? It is -1.3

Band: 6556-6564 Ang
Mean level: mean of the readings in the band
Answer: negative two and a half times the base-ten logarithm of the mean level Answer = -5.55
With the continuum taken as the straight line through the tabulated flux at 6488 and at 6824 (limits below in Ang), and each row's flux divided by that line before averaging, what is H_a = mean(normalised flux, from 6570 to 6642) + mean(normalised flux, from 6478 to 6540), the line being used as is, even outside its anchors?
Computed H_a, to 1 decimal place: 2.4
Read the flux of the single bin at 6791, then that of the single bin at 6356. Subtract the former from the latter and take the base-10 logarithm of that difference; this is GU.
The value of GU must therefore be 0.9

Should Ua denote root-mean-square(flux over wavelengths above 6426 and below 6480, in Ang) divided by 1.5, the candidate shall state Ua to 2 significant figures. 23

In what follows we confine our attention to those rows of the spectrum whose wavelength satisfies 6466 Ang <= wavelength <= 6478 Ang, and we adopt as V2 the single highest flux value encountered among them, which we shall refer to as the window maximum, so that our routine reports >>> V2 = 38.1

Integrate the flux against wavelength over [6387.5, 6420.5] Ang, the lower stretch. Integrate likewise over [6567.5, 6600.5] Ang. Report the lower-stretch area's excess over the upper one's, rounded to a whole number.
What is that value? -720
